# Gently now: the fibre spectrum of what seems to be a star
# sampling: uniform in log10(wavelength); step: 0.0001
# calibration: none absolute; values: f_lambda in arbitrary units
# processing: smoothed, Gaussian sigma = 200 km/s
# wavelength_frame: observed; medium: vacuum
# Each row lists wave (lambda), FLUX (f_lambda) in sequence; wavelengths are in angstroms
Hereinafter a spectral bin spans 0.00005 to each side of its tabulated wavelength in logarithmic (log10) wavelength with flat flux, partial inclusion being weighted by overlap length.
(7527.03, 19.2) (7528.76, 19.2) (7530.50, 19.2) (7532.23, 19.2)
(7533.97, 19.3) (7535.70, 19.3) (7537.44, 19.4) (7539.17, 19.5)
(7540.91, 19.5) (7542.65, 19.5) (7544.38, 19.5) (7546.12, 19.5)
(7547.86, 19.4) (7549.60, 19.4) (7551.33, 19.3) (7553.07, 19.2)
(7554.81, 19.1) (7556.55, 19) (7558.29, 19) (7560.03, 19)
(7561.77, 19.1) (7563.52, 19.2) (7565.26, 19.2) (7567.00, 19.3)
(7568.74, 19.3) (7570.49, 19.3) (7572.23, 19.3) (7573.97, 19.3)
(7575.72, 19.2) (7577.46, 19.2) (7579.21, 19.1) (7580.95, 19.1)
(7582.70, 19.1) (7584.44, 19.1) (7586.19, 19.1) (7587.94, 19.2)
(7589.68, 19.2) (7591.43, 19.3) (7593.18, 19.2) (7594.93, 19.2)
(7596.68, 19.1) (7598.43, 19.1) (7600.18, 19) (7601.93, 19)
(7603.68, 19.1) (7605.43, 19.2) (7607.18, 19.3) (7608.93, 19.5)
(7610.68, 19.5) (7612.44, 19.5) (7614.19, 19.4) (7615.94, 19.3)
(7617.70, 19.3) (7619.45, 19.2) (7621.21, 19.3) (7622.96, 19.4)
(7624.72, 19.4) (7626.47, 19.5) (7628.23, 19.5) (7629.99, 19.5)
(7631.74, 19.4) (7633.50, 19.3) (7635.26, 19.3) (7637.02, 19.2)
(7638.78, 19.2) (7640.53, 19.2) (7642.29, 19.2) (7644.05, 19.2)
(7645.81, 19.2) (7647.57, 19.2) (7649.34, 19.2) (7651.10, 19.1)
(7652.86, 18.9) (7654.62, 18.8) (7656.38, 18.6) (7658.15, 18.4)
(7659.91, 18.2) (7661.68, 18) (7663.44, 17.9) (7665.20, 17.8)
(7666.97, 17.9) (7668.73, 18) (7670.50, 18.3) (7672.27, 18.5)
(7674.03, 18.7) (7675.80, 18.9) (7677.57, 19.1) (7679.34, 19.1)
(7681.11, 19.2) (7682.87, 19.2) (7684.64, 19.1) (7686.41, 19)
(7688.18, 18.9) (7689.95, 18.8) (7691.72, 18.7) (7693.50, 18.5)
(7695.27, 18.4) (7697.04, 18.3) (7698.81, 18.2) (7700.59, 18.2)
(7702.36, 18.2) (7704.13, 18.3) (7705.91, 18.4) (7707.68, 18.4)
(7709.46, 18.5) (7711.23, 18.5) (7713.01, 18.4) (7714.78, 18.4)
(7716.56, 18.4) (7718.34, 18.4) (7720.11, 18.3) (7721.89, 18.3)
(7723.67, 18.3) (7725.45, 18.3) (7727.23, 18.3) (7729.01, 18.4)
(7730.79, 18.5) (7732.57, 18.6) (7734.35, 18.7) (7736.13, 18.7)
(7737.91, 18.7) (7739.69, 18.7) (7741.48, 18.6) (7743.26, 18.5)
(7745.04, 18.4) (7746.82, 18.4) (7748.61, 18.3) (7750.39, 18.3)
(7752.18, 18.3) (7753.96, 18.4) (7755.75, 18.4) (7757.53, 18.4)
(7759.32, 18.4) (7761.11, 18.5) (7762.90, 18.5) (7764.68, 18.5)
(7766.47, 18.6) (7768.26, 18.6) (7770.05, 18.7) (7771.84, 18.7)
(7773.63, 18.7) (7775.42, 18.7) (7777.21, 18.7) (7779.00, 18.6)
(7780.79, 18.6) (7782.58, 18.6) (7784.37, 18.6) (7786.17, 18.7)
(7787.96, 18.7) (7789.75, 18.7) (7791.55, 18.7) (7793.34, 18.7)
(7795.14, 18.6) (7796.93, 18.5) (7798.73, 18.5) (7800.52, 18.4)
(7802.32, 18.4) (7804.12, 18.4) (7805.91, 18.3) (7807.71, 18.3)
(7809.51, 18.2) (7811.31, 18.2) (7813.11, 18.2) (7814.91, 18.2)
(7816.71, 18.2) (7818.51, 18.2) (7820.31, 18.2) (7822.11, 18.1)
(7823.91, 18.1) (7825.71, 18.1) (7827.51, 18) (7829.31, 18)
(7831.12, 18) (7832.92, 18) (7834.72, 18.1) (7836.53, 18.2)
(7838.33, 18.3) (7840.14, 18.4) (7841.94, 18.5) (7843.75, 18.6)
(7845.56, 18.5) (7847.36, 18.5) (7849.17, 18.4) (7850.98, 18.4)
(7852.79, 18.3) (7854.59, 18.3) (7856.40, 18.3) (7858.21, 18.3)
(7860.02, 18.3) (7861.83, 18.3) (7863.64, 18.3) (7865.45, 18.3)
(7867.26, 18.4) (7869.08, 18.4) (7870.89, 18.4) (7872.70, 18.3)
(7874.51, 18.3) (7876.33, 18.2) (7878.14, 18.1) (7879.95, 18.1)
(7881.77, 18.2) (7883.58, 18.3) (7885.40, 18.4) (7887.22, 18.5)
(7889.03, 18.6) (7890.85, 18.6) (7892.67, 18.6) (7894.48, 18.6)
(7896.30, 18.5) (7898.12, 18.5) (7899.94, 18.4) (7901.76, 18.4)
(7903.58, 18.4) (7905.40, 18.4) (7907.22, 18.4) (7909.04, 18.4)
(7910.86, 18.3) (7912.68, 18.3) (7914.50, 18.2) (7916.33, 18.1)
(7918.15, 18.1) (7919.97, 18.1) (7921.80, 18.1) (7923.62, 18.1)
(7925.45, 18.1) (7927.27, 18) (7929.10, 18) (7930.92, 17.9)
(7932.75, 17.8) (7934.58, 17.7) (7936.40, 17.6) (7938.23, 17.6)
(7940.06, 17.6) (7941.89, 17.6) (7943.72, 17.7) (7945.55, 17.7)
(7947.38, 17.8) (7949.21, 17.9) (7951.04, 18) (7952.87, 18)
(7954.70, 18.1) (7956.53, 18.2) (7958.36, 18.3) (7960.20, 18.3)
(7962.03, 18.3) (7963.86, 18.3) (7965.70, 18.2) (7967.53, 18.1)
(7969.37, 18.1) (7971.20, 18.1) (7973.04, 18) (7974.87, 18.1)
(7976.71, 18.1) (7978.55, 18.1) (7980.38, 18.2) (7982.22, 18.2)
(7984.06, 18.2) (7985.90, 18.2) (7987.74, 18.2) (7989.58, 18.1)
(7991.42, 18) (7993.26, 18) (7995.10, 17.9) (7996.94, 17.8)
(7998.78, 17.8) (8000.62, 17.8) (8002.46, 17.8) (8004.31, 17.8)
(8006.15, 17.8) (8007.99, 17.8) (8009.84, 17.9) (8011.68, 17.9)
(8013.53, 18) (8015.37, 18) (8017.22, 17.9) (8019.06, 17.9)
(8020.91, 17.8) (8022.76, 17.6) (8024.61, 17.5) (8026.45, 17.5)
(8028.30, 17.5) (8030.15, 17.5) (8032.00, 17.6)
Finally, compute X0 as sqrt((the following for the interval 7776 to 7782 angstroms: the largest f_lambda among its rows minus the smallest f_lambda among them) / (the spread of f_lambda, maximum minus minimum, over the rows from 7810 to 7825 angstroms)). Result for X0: 1.0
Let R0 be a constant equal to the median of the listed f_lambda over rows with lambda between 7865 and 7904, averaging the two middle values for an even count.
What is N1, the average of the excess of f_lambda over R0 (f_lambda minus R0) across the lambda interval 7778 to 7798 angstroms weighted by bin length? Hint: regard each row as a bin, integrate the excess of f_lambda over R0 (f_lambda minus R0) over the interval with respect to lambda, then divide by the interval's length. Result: 0.24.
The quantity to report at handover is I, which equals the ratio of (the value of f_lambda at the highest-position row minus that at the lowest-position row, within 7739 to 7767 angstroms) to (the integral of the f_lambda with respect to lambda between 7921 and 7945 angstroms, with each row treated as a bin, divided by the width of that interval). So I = -0.006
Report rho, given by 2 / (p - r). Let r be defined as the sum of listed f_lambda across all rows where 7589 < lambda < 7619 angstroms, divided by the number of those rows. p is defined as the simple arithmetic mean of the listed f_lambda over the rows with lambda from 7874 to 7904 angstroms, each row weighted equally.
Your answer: -2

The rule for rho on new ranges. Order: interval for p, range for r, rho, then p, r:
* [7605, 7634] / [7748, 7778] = 2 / 19.38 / 18.5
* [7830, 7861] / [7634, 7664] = -4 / 18.32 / 18.9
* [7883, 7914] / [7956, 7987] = 7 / 18.45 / 18.2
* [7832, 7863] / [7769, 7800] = -6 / 18.34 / 18.6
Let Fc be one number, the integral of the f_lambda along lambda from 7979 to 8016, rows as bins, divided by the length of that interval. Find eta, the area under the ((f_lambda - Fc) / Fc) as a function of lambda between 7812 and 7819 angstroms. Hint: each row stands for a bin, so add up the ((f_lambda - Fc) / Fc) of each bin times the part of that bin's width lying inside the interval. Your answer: 0.09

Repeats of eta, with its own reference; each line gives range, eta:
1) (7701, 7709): 0.16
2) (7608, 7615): 0.58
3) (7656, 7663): 0.11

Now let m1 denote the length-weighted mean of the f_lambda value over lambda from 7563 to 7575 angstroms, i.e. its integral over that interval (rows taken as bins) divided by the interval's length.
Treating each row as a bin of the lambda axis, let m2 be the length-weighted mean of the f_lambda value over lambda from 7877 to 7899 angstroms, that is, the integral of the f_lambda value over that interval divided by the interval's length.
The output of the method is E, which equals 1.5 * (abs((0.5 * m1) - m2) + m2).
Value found 40.8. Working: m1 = 19.3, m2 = 18.4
